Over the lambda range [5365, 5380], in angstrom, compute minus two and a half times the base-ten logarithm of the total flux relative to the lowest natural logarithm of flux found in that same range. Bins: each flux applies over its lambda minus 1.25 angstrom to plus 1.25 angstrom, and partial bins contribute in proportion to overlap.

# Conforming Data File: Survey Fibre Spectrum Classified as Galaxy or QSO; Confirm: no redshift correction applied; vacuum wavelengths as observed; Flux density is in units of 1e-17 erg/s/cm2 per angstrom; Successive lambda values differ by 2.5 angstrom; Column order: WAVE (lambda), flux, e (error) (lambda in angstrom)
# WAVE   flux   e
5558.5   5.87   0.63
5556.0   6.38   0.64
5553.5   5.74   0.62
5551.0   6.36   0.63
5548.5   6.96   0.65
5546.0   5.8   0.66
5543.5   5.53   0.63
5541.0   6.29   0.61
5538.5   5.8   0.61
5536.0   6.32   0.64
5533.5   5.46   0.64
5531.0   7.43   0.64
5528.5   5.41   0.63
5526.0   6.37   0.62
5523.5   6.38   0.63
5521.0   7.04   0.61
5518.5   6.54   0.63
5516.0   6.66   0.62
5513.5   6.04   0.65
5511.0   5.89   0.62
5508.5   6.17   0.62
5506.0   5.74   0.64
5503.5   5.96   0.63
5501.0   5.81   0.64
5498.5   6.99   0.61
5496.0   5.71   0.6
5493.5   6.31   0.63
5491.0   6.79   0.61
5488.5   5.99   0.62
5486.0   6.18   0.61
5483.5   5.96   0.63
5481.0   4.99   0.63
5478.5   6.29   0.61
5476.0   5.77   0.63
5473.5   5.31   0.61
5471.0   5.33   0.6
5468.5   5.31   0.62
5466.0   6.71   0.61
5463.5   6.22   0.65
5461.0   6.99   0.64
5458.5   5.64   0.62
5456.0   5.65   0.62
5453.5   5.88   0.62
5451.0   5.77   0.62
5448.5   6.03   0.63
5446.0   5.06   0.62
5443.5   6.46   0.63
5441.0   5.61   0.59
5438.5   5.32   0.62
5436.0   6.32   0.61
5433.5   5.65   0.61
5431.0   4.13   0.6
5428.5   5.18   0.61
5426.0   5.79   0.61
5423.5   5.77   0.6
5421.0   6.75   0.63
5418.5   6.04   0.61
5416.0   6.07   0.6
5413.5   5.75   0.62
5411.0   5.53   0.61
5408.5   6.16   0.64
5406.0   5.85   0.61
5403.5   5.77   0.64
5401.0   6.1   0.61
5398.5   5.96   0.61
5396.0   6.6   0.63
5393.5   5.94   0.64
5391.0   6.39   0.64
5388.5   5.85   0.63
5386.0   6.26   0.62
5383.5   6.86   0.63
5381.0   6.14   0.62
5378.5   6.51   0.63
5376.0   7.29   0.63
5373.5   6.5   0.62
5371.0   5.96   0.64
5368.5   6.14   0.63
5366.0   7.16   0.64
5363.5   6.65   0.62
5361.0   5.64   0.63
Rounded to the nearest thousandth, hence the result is -3.364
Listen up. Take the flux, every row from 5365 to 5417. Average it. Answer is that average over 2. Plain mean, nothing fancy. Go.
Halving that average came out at 3.11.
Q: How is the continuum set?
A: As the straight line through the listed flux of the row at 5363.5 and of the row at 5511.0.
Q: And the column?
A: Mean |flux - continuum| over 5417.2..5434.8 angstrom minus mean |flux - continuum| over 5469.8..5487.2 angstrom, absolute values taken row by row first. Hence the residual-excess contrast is 0.3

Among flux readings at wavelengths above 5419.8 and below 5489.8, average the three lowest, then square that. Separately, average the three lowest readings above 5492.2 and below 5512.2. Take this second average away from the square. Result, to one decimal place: 16.6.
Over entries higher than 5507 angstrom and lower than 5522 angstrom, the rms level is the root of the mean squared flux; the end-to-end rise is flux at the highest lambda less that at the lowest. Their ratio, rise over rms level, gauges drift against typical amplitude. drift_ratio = 0.14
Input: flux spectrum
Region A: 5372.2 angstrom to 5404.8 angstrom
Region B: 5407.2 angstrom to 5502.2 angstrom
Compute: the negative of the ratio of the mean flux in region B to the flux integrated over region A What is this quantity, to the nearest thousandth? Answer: -0.029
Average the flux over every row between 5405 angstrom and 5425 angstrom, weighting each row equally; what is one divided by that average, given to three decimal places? 0.167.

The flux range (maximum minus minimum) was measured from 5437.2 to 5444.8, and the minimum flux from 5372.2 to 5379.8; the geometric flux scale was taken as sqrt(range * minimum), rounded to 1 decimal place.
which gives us 2.7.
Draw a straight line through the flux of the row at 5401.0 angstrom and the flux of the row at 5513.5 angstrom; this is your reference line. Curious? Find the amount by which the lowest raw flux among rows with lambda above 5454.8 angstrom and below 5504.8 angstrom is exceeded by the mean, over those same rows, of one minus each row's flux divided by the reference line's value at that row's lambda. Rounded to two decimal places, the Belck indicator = -4.98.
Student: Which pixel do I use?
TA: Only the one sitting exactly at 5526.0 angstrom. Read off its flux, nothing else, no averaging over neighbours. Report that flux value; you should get 6.37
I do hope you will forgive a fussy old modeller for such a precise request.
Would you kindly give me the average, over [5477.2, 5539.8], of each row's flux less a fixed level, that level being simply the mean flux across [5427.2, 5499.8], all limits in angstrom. 0.32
